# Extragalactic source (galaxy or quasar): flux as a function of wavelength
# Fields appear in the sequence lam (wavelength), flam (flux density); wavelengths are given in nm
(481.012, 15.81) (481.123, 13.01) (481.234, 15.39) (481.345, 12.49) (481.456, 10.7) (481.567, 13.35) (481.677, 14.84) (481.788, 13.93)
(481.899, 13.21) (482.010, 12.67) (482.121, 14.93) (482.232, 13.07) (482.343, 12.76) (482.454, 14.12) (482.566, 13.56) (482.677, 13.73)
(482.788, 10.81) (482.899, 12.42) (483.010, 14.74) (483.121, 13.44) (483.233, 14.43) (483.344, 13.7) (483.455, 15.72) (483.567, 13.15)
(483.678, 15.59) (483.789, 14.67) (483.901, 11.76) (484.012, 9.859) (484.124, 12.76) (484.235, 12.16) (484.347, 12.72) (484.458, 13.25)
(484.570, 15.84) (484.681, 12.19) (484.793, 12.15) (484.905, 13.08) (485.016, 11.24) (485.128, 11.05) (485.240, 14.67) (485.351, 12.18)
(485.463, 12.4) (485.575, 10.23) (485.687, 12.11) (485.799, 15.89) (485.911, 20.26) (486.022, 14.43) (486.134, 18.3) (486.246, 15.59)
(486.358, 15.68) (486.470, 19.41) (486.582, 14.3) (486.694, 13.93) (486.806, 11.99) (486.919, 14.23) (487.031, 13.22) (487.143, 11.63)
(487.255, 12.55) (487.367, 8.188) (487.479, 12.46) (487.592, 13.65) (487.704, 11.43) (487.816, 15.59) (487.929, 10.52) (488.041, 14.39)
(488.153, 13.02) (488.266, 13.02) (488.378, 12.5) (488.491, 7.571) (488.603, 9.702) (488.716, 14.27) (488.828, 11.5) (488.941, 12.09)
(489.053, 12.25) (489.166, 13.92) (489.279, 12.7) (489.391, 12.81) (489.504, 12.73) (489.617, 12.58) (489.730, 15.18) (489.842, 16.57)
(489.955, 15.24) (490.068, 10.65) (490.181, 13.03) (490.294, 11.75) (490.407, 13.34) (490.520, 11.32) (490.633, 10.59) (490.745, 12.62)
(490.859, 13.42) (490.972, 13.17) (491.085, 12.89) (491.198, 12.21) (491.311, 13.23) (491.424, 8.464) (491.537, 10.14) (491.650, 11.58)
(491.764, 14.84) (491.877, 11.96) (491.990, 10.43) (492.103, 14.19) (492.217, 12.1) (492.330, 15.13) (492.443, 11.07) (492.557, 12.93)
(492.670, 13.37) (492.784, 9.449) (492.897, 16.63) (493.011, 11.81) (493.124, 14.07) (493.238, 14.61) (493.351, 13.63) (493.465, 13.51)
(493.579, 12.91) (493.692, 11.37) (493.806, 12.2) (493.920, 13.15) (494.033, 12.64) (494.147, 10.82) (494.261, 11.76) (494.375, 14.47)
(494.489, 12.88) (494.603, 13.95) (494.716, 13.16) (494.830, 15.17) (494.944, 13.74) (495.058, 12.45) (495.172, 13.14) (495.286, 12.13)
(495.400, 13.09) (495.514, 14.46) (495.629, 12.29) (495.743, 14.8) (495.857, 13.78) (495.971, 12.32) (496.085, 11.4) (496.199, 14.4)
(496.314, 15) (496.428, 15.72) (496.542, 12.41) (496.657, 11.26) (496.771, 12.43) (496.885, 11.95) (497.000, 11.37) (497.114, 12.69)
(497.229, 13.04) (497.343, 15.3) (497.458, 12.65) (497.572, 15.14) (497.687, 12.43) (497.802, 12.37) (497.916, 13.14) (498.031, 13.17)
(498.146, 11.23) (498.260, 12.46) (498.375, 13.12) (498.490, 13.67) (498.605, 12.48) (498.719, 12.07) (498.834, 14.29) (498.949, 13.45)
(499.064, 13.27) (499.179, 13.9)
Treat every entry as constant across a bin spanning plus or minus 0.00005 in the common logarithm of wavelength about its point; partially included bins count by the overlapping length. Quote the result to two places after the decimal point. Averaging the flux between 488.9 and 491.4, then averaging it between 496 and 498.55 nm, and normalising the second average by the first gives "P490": 1.01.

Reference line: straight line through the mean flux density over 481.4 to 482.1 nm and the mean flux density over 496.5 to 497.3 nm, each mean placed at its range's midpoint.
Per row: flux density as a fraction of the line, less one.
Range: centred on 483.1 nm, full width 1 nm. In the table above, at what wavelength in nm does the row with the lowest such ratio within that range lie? 482.788 nm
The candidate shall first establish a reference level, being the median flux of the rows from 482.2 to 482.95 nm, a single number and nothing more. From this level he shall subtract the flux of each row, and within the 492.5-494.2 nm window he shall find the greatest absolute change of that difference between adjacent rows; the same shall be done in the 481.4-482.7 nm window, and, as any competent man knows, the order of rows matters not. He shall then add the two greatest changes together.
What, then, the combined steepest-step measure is 9.8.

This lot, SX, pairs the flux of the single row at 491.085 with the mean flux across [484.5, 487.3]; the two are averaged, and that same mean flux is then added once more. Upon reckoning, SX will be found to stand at 27.4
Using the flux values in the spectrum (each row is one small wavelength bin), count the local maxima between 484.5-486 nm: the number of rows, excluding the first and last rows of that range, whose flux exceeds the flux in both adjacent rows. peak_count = 3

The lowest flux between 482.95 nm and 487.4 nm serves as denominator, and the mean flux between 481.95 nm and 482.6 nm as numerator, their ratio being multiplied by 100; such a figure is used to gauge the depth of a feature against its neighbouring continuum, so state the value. 165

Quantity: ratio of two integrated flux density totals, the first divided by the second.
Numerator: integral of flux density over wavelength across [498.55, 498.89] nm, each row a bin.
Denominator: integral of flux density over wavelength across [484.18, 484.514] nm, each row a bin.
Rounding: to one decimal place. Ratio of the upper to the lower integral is 1.0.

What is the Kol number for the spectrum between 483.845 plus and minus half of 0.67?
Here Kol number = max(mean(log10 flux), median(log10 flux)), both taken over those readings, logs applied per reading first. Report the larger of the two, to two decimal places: 1.11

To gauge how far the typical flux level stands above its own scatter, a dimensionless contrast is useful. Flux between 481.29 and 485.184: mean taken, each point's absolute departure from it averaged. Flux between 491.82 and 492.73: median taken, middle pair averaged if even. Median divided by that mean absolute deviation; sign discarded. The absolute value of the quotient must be 11.2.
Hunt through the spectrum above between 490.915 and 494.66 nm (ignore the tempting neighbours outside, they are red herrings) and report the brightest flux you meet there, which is 16.63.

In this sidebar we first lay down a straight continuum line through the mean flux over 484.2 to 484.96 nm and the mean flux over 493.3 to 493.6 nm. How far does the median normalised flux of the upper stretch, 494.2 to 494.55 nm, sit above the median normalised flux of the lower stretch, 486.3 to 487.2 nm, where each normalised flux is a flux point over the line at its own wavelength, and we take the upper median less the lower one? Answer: -0.11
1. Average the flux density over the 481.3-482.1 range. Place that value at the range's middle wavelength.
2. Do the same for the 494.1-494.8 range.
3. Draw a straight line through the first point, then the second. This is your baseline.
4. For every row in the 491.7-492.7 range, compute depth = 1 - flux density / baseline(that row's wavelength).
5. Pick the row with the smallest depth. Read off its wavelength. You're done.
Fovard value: 492.330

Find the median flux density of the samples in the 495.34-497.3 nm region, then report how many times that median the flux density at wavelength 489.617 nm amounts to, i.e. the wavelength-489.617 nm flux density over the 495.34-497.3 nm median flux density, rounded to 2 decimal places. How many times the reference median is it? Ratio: 0.99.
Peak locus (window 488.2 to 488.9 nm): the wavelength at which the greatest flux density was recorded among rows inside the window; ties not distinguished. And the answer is 488.716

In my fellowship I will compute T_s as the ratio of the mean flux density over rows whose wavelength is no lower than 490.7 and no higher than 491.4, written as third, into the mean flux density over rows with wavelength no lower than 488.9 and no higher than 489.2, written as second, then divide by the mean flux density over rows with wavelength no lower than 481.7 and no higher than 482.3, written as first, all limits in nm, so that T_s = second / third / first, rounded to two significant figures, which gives 0.073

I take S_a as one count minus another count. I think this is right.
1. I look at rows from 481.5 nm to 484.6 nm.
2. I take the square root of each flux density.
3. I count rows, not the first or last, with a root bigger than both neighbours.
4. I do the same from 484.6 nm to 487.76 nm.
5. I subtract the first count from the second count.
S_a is 0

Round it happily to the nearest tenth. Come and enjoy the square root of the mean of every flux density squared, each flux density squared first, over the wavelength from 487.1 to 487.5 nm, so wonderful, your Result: 11.3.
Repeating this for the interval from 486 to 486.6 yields 16.4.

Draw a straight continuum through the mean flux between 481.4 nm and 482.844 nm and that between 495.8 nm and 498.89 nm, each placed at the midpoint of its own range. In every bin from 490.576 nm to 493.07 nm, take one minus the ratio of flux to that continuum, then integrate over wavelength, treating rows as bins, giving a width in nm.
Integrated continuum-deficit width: 0.135 nm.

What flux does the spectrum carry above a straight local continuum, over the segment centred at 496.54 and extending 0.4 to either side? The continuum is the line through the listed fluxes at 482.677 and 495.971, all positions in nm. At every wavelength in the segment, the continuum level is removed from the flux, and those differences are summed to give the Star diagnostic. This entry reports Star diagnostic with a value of 7.4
